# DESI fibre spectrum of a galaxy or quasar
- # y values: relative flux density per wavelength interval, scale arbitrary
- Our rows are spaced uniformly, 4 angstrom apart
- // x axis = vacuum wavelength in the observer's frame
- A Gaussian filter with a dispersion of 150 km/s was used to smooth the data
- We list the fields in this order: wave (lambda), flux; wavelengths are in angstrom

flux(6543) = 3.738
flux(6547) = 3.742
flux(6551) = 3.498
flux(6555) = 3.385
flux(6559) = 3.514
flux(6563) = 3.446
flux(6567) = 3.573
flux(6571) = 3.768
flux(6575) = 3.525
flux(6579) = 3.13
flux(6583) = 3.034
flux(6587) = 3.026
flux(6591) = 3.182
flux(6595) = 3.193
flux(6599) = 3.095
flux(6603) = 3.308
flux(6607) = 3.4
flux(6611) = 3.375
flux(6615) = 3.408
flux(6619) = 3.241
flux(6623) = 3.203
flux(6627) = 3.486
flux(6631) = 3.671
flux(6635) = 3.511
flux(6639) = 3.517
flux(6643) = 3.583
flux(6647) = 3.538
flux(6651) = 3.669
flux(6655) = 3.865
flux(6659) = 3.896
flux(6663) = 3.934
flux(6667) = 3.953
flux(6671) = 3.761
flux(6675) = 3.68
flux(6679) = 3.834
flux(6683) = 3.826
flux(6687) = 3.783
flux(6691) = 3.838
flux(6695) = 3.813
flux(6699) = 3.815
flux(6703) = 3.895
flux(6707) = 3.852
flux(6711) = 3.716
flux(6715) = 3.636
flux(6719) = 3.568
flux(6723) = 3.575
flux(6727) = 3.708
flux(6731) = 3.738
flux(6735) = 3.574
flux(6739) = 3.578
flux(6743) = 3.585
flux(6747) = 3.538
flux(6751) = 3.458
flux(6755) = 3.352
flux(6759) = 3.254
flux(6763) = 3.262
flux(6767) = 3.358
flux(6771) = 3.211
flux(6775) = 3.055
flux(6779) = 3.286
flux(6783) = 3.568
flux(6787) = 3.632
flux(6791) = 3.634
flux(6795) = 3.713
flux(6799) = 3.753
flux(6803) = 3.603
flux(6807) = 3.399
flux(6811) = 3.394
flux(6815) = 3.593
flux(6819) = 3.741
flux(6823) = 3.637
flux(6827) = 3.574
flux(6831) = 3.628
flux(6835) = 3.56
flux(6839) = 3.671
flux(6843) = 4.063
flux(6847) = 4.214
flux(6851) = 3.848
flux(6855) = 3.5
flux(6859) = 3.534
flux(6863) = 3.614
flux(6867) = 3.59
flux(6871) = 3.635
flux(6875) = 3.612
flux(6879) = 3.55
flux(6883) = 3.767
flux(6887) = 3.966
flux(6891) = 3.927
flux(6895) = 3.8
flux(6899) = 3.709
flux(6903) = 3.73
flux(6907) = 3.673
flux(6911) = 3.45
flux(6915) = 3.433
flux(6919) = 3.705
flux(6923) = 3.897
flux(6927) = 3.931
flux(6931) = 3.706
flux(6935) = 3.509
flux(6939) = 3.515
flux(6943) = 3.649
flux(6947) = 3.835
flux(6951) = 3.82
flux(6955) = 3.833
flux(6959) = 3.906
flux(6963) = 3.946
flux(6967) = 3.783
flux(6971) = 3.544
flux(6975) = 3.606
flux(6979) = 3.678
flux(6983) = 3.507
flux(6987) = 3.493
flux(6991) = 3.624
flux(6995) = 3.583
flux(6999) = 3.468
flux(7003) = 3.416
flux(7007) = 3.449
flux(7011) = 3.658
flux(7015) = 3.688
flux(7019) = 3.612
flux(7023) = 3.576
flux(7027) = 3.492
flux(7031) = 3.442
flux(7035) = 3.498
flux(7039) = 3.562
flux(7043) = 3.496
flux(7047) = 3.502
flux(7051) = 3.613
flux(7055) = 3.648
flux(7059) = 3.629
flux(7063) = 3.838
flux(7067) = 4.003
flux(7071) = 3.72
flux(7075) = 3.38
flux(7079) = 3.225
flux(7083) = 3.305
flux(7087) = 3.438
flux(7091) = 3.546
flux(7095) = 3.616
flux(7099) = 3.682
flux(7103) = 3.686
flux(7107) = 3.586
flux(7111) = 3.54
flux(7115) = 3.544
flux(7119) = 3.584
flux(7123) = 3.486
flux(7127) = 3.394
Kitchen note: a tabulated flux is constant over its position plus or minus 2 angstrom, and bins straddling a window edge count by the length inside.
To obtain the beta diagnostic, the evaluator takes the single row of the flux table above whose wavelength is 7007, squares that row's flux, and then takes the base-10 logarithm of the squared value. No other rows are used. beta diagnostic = 1.08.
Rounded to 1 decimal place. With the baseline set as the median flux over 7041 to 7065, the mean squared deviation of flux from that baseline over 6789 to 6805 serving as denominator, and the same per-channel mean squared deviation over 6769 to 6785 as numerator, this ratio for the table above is 22.9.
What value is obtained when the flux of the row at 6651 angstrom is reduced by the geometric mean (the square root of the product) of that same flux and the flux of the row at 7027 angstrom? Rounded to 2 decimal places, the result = 0.09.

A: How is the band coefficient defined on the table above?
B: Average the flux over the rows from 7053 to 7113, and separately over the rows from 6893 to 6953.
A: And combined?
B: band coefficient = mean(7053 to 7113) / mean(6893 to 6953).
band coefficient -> 0.97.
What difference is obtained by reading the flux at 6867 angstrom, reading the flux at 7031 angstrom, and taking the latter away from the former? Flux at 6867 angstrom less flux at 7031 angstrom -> 0.15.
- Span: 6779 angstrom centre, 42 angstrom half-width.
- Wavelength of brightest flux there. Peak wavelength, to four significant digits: 6799 angstrom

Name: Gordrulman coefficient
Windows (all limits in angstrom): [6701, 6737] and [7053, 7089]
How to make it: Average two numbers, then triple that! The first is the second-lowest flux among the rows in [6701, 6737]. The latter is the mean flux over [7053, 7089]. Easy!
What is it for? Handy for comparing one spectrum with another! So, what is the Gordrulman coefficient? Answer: 10.7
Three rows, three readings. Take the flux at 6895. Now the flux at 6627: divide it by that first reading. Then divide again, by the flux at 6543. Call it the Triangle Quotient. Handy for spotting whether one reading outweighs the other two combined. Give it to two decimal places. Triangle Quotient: 0.25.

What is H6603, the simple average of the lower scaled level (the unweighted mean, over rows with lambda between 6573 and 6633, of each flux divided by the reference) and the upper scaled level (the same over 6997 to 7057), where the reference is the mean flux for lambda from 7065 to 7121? 0.96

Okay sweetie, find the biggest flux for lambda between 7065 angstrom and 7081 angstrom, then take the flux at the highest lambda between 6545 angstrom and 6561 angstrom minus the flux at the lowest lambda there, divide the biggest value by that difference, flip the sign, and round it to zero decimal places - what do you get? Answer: 18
